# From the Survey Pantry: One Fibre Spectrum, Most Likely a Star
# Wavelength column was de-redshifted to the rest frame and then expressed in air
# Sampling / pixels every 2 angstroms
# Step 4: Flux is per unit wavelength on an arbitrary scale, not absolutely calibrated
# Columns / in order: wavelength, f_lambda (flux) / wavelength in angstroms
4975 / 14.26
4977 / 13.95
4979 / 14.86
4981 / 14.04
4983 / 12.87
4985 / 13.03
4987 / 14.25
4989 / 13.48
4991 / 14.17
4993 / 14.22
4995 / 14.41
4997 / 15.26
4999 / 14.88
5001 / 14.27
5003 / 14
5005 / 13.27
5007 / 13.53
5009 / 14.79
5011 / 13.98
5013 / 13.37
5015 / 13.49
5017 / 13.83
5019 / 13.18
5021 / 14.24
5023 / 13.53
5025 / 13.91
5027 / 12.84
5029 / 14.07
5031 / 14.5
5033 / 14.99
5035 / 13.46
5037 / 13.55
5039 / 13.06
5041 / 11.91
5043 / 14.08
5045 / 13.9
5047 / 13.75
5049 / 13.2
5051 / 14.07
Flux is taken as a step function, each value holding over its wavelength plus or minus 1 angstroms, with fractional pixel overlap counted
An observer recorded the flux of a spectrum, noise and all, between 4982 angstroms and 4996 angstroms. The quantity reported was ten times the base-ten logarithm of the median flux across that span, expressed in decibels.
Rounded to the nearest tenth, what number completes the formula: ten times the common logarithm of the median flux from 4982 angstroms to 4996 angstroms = 11.5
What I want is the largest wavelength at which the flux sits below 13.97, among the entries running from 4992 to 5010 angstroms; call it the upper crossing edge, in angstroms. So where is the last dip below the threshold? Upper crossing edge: 5007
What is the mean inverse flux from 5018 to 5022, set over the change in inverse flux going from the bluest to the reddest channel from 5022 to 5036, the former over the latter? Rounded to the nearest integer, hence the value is 190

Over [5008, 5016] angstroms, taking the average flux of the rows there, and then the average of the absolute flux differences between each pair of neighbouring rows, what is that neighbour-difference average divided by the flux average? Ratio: 0.037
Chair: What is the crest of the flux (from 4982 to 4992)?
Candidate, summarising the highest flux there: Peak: 14.25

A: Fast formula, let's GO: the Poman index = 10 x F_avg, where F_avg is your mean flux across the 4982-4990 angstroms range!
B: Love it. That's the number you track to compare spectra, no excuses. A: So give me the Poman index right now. 134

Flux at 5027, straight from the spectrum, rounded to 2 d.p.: 12.84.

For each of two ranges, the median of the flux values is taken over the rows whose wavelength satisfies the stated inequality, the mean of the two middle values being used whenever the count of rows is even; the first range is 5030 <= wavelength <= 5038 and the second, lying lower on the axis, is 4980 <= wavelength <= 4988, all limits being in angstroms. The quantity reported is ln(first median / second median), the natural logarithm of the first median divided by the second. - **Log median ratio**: 0.036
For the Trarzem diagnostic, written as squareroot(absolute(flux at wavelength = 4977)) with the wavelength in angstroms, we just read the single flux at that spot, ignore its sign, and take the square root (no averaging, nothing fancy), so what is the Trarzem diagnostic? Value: 3.73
